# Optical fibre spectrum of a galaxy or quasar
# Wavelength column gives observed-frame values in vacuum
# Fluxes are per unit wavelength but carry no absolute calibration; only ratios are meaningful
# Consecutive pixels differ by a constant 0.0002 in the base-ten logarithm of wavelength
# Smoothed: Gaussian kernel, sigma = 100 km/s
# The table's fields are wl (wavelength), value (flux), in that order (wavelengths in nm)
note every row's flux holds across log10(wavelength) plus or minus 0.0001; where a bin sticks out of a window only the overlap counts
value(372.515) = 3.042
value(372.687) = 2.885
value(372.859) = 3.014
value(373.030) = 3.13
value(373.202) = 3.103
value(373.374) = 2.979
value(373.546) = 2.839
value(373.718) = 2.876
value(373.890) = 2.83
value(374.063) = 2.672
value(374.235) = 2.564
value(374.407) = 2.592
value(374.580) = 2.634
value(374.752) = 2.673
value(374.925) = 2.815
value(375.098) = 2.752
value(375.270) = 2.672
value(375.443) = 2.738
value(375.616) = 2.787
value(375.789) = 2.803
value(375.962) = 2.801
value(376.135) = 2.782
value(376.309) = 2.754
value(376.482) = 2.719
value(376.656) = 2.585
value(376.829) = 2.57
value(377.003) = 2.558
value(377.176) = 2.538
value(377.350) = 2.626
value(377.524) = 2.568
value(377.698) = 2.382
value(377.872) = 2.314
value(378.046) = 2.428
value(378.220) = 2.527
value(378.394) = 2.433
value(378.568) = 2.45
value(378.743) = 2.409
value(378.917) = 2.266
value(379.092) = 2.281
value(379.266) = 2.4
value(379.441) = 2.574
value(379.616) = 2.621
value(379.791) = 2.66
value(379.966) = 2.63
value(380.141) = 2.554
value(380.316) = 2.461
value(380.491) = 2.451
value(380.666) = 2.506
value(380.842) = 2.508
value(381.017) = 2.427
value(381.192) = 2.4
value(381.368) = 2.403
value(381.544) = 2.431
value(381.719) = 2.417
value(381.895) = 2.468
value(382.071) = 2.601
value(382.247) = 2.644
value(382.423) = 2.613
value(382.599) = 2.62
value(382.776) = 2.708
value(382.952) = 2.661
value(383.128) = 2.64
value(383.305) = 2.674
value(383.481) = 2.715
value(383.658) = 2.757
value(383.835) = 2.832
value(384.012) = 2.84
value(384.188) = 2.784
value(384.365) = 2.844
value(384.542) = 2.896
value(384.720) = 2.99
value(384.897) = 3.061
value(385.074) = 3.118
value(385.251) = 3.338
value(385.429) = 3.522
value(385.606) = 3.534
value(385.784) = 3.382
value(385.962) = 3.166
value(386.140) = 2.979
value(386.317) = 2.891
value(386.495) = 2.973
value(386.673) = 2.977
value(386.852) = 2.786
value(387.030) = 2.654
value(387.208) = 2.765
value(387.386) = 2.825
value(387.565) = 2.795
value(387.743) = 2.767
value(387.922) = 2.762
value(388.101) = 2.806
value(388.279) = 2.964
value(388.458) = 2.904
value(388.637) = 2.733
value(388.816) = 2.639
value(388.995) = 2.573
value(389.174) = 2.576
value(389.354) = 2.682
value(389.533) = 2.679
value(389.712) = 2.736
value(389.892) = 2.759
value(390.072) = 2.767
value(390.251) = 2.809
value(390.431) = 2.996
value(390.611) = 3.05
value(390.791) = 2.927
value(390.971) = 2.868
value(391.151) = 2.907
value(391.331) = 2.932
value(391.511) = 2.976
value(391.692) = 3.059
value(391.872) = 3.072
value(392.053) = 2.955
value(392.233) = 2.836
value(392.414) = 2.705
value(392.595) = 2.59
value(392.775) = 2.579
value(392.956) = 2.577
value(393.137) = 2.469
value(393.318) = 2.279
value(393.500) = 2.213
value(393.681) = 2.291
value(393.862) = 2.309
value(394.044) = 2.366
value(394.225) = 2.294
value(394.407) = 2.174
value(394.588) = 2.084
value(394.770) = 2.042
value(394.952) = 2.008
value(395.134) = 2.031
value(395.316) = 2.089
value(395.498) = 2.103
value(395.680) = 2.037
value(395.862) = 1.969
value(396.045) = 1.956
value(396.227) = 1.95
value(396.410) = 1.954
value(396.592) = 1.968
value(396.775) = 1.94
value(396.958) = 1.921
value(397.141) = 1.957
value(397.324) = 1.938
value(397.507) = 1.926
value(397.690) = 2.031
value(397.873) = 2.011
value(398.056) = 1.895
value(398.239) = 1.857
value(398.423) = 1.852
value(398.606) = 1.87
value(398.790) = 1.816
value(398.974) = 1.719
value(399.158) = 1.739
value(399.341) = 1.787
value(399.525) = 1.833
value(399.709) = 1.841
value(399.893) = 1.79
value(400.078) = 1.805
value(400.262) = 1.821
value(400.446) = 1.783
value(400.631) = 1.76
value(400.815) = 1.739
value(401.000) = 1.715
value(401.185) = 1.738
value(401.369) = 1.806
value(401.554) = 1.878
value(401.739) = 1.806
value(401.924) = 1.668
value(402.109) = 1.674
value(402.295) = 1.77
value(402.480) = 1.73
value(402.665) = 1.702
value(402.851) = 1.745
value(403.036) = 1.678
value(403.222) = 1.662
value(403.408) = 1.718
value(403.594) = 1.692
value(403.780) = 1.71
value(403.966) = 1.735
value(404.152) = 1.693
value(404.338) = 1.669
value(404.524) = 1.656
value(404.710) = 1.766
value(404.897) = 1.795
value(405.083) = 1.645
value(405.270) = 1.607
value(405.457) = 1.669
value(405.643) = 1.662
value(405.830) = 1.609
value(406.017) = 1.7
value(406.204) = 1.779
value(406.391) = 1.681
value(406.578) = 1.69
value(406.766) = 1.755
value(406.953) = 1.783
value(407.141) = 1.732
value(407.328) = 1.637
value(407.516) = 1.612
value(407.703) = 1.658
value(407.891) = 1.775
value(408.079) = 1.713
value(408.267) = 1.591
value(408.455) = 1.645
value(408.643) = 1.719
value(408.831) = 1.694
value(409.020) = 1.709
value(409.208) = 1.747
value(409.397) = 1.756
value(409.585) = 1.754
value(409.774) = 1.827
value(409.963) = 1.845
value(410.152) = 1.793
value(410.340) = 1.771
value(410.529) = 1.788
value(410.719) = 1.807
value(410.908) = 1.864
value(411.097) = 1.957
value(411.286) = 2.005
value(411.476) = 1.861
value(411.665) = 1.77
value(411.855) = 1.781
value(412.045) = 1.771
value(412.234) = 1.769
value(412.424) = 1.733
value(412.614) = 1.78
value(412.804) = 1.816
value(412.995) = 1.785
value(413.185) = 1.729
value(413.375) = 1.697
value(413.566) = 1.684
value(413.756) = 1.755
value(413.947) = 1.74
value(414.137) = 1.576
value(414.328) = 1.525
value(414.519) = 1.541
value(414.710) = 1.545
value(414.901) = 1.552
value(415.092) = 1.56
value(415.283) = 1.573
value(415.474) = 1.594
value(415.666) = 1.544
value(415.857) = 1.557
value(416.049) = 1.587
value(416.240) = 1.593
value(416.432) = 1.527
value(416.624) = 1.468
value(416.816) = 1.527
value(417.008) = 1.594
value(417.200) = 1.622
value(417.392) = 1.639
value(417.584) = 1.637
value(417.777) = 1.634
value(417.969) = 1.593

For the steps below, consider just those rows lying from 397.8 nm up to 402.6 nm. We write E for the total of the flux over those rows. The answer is 46.7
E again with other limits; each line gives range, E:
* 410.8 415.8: 44.5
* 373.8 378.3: 68.7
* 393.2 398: 53.8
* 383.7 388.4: 77.3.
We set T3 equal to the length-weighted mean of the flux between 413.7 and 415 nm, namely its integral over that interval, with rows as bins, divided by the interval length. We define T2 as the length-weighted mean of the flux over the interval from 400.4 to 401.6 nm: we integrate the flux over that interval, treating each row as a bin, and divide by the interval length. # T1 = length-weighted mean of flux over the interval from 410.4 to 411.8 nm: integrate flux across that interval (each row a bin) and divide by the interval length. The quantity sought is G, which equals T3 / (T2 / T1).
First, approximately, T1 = 1.86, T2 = 1.8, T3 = 1.6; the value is 1.68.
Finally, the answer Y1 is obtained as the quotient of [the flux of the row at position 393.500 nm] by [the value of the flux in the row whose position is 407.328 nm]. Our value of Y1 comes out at 1.35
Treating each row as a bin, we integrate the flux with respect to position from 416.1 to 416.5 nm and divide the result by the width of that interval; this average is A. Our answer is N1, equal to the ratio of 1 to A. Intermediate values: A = 1.57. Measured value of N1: 0.638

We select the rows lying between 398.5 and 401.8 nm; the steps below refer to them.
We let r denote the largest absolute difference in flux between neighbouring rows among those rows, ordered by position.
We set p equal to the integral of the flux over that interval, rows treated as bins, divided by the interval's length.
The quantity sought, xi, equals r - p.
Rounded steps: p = 1.8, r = 0.10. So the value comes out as -1.69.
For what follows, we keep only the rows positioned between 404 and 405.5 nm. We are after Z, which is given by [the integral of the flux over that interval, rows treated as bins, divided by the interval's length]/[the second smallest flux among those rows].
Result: 1.03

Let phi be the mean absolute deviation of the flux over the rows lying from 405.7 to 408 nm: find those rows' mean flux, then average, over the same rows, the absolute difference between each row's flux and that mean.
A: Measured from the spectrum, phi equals 0.05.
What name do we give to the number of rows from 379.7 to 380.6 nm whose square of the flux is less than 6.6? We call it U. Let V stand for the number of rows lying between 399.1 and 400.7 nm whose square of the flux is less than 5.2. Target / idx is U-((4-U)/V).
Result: 2.9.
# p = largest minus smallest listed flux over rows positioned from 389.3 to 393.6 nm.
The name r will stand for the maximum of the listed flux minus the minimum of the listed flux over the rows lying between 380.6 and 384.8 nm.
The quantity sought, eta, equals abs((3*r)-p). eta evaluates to 0.9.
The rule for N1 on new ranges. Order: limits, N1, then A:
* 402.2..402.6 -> 0.573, 1.75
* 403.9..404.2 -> 0.583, 1.72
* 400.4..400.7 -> 0.566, 1.77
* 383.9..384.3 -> 0.355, 2.82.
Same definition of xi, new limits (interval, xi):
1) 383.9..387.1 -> -2.82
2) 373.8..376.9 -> -2.55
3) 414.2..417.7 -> -1.50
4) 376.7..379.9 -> -2.29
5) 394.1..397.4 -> -1.91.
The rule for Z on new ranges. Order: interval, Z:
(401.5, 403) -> 1.04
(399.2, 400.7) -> 1.01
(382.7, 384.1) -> 1.03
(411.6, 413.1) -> 1.00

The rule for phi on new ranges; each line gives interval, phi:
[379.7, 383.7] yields 0.10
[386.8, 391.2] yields 0.09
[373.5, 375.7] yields 0.08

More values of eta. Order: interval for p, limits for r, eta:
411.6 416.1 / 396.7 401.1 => 0.7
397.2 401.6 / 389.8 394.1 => 2.3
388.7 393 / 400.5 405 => 0.2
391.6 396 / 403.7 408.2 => 0.5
